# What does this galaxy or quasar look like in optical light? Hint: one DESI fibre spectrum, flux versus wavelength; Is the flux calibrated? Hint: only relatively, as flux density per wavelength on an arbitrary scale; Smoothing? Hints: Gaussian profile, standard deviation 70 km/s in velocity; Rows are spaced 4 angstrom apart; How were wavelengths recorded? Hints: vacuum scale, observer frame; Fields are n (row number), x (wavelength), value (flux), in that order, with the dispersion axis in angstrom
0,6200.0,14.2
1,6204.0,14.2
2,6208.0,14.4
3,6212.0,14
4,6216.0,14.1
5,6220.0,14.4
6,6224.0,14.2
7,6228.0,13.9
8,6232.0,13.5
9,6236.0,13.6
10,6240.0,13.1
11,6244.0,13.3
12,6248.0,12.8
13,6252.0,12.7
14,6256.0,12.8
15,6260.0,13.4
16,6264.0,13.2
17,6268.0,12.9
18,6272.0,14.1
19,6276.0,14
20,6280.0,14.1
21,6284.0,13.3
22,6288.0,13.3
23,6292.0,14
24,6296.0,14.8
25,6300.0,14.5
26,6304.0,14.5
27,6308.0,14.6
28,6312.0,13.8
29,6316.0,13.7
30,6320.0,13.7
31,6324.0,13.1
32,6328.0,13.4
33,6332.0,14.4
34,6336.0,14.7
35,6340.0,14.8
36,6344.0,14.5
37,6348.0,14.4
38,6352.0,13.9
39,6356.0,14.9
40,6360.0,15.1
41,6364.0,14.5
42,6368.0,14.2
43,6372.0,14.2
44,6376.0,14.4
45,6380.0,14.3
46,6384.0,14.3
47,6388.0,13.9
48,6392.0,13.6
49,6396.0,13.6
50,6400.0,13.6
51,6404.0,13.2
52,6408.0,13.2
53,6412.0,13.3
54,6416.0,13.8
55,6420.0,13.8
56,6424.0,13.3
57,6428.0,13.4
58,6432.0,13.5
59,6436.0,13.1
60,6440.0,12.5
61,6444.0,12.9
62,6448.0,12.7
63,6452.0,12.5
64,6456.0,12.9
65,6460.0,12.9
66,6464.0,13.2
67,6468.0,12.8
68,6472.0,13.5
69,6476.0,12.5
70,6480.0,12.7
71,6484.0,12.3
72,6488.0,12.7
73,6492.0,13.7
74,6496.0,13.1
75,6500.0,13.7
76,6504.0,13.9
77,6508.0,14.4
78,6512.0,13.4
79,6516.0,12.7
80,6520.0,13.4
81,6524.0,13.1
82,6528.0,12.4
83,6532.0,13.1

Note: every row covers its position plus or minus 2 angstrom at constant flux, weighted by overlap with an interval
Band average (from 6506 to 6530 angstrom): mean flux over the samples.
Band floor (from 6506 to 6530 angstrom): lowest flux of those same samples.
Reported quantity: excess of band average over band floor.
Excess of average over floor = 0.8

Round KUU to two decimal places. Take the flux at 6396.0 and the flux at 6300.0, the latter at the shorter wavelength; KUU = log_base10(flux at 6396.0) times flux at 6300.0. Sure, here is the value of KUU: 16.44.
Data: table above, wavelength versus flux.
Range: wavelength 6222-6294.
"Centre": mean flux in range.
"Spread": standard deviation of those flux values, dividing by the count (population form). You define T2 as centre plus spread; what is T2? 13.9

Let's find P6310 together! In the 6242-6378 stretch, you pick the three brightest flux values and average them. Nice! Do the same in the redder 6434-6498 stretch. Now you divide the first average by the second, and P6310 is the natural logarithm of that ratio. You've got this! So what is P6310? 0.10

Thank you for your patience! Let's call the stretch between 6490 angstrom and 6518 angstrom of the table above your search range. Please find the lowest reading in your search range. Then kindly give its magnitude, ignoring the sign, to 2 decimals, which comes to 12.70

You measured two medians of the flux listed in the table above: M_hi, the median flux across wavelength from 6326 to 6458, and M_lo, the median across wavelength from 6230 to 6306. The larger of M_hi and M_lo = 13.8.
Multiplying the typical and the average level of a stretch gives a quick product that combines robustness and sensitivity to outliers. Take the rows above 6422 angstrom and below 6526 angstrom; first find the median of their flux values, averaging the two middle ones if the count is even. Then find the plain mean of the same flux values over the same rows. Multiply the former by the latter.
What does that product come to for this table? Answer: 172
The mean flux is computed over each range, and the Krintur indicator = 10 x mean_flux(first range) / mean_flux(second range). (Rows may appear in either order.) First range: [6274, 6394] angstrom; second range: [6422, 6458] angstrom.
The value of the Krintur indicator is 10.9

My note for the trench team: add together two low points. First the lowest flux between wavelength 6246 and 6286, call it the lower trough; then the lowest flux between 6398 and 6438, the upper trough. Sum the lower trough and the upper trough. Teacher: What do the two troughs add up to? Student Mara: 25.8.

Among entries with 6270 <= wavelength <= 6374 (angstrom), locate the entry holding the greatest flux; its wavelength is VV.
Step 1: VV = 6360.0 angstrom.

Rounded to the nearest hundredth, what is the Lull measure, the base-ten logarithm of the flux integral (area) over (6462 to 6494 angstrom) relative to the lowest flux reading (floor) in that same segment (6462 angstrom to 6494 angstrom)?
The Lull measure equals 1.53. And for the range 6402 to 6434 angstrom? 1.51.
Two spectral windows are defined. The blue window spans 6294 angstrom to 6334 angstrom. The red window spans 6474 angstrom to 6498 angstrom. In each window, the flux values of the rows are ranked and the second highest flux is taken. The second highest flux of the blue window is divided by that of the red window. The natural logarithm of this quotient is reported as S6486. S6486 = 0.11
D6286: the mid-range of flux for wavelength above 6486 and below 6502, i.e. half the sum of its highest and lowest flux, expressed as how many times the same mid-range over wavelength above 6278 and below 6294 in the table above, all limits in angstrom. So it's 0.96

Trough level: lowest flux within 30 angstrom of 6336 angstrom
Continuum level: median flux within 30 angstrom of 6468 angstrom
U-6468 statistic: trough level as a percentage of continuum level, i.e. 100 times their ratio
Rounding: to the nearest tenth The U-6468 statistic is 102.3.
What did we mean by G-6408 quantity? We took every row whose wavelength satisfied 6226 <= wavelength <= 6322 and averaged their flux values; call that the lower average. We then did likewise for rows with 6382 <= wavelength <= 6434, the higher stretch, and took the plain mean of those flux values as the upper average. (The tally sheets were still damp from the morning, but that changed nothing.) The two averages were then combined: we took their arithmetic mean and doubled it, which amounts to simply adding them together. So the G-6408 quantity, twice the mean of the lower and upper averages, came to 27.2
